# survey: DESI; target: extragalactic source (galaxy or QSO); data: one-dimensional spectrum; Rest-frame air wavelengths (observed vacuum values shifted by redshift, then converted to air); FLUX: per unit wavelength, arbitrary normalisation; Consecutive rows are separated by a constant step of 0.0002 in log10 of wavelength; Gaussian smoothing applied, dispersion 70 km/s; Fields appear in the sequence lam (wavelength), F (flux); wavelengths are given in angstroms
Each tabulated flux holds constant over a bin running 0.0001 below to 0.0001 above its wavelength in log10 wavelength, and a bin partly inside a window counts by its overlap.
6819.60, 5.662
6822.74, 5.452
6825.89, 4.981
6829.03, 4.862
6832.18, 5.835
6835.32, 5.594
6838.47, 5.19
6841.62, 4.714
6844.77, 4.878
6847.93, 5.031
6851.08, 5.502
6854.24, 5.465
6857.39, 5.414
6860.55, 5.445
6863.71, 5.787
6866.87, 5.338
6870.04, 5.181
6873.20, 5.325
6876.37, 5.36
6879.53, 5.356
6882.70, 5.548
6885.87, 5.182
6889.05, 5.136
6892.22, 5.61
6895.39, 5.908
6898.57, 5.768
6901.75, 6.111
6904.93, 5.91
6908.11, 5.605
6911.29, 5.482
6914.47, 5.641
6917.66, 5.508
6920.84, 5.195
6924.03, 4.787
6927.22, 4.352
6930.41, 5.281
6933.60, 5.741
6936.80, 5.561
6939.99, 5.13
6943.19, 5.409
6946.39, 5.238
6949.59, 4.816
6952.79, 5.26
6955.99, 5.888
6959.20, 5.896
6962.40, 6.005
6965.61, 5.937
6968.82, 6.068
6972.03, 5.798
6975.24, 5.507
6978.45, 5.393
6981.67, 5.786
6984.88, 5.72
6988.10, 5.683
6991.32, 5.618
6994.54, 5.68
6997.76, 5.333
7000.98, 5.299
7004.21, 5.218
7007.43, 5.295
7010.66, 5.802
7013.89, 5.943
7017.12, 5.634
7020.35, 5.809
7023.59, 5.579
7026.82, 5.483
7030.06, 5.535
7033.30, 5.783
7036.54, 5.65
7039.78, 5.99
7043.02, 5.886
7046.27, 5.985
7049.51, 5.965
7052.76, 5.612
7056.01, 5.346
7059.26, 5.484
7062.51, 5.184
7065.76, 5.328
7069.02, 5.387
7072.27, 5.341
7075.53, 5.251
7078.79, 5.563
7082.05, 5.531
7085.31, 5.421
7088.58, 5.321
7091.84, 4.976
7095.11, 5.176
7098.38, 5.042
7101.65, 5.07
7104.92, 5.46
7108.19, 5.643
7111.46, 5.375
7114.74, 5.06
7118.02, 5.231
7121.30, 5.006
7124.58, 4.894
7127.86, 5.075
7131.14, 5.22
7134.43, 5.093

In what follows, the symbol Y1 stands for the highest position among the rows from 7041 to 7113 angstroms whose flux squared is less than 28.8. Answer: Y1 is 7101.65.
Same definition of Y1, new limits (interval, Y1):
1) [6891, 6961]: 6952.79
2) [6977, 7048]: 7007.43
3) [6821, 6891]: 6889.05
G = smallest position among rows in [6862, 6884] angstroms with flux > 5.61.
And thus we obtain 6863.71 angstroms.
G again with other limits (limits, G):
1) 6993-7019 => 6994.54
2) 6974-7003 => 6981.67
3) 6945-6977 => 6955.99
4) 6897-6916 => 6898.57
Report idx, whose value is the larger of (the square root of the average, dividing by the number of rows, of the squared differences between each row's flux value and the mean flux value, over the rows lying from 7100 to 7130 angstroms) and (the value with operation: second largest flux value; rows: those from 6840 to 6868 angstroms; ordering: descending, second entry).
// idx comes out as 5.50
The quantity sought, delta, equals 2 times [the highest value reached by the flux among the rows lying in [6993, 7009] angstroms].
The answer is 11.4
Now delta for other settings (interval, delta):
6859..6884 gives 11.6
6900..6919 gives 12.2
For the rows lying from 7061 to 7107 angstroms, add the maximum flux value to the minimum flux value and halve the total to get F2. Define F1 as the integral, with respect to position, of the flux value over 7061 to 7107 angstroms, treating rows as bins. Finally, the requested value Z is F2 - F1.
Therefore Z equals -238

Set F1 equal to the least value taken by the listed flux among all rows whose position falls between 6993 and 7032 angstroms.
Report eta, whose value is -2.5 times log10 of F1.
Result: -1.79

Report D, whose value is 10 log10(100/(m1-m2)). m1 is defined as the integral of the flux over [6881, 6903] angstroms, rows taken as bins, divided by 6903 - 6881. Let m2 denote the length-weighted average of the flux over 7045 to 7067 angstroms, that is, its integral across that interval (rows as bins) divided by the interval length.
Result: 34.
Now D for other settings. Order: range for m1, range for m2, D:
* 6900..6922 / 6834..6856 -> 23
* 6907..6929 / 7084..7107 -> 45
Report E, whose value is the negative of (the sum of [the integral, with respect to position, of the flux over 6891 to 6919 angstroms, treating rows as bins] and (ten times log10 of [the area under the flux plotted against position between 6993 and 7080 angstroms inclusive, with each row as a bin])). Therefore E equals -187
